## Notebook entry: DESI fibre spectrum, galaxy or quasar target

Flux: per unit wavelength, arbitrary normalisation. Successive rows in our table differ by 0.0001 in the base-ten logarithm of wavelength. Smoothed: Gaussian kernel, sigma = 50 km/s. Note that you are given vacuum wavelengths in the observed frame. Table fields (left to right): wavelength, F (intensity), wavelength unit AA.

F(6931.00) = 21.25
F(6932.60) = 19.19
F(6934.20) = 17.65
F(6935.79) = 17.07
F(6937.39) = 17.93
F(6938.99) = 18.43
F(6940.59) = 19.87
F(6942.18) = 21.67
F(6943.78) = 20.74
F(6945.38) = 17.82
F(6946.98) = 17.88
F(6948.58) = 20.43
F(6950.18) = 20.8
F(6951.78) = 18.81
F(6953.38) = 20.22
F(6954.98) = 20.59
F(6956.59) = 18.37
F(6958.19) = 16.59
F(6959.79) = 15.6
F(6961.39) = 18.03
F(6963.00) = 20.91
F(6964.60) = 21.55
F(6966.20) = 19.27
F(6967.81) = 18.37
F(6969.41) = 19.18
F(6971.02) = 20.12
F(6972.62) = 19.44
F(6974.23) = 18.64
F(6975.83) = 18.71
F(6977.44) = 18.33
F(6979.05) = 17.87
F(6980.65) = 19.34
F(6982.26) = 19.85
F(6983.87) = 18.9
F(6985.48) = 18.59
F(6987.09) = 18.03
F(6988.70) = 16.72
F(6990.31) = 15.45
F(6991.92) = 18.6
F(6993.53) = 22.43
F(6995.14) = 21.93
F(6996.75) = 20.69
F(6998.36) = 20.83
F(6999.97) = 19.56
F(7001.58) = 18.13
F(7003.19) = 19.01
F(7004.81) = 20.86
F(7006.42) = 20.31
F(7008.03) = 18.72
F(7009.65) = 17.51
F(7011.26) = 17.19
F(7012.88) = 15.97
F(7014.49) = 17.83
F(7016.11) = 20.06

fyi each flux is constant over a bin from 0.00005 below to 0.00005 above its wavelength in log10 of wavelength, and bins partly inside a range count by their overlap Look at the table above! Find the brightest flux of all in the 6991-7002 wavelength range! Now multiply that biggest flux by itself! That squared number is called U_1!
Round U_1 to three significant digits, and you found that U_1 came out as 503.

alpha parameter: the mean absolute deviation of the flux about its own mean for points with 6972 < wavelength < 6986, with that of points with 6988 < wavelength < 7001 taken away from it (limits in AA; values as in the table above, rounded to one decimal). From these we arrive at -1.5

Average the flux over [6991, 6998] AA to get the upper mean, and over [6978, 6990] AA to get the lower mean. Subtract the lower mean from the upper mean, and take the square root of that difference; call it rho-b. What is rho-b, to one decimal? 1.6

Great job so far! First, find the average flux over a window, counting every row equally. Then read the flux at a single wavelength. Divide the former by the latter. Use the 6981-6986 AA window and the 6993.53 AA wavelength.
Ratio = 0.85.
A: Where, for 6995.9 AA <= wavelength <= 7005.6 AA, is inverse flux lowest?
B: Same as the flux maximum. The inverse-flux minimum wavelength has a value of 7004.81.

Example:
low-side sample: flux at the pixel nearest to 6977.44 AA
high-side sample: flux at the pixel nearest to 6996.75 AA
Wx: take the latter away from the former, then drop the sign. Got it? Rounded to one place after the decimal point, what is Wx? 2.4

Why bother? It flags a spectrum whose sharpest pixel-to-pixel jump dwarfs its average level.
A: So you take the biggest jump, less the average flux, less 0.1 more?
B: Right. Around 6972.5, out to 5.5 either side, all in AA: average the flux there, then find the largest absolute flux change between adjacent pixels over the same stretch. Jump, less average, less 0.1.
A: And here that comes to -18.1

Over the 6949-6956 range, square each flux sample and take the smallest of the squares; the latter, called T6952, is 354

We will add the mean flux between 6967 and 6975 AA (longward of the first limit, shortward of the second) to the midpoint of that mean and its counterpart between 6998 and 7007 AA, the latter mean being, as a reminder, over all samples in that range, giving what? 38.6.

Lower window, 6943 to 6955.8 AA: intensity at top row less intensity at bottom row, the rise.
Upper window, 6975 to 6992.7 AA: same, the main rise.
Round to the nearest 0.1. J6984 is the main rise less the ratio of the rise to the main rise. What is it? -1.5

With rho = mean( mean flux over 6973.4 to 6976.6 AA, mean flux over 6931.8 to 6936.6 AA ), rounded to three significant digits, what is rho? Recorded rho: 18.3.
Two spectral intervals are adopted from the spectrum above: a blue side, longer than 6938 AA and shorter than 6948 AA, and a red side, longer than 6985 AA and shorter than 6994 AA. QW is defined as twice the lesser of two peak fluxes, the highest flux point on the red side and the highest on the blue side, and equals 43.3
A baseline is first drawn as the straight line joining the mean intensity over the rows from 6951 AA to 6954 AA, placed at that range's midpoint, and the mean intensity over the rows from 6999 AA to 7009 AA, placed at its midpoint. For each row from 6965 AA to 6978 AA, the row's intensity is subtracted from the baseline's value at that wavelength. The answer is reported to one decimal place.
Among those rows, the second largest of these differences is 1.1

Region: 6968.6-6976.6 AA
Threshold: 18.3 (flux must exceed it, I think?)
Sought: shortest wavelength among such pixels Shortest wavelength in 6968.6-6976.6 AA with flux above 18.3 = 6969.41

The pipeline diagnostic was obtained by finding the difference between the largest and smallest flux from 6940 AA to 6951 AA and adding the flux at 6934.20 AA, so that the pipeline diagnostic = 21.5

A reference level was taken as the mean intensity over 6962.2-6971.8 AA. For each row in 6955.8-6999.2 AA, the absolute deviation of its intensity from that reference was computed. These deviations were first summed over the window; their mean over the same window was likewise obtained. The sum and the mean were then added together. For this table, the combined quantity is 45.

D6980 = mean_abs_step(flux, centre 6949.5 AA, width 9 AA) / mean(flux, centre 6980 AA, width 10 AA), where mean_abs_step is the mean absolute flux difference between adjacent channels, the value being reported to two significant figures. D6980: 0.068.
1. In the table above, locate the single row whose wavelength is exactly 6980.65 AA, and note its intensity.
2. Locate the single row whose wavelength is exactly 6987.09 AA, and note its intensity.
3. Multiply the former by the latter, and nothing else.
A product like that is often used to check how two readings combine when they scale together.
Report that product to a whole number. 349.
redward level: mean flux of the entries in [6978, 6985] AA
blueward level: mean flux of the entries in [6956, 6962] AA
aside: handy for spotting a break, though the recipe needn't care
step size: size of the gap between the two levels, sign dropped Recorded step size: 1.8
